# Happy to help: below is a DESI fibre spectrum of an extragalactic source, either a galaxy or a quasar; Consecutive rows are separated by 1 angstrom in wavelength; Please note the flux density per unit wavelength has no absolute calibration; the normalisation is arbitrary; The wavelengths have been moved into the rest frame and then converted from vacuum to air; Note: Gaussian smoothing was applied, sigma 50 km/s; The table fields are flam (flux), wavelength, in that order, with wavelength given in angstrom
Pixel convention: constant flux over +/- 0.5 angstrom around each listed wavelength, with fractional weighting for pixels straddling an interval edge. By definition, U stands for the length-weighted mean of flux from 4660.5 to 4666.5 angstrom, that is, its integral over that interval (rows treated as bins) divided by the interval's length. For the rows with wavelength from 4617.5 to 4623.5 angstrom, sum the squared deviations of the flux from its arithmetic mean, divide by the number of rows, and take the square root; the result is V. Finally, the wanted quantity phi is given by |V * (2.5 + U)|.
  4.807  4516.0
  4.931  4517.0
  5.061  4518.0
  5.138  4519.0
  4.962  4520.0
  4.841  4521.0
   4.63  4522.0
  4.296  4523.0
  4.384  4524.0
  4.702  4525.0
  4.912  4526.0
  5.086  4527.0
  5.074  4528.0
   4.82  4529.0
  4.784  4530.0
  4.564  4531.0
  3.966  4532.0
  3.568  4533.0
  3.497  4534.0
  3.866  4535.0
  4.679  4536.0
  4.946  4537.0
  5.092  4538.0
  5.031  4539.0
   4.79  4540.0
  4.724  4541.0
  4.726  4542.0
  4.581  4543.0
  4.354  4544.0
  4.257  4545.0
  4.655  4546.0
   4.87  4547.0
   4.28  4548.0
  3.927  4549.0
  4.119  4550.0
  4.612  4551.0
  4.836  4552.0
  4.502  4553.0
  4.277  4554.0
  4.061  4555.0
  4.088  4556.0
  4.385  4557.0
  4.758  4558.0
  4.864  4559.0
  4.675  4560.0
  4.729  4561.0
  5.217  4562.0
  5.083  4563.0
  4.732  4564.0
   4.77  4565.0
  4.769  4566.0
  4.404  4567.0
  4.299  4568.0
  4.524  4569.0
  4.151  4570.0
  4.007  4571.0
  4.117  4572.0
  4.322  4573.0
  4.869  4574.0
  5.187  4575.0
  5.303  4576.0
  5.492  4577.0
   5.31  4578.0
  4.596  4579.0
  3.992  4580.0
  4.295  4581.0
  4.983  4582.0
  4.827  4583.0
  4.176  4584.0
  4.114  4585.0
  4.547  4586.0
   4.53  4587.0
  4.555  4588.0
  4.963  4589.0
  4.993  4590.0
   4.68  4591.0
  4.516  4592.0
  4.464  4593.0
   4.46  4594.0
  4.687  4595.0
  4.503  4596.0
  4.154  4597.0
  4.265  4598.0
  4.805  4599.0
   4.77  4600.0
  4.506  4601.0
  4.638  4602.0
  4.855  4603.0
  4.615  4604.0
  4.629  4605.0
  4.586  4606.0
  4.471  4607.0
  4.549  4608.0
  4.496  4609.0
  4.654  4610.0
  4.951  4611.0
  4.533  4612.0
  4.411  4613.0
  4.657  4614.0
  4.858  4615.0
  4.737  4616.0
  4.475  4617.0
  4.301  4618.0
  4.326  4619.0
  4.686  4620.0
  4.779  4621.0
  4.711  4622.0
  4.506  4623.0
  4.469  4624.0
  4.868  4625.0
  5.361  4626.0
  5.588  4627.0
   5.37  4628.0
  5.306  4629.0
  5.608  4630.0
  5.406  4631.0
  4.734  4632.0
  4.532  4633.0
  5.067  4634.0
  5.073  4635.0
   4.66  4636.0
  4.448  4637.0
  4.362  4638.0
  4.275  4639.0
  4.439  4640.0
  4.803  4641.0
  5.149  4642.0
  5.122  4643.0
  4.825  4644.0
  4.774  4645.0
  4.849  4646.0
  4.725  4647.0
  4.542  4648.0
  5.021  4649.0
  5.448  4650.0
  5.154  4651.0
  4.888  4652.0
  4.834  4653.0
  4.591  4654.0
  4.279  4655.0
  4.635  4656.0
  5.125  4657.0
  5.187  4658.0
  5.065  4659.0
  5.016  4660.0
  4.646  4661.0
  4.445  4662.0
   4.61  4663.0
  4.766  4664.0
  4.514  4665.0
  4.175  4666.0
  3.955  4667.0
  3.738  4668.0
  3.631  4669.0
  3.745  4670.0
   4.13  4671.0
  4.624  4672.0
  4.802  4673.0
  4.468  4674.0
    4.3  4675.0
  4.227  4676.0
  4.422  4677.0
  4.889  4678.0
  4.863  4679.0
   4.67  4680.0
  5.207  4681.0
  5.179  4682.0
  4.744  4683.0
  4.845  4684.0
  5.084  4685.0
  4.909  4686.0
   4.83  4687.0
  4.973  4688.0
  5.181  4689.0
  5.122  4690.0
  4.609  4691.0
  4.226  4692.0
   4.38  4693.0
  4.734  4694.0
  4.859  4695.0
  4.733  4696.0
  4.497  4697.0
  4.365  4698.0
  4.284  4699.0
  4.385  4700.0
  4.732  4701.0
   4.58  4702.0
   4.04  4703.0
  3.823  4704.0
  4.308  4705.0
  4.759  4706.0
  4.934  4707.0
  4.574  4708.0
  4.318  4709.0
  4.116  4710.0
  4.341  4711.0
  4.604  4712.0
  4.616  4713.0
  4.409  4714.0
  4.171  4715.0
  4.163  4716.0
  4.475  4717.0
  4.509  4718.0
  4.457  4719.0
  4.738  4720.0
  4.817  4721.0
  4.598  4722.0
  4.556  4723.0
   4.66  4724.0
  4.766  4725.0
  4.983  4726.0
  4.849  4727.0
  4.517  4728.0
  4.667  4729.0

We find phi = 1.32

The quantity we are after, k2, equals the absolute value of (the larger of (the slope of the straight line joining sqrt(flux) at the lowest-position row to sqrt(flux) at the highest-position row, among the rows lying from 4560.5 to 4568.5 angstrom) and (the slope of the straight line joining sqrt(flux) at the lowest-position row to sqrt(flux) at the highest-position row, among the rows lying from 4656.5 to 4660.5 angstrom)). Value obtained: 0.0081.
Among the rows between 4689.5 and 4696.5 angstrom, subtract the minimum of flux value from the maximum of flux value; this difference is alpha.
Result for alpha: 0.90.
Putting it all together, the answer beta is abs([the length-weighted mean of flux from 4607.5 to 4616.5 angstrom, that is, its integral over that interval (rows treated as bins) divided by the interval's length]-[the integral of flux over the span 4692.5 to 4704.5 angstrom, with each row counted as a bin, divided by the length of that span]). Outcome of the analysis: 0.20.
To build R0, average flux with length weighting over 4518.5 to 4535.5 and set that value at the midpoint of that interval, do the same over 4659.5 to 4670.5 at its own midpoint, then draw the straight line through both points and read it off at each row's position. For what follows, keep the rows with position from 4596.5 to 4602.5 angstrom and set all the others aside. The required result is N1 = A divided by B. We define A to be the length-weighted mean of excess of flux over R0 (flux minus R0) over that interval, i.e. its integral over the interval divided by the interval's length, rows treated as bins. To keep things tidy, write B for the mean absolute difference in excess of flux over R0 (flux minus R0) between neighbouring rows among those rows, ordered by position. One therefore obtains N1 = 0.5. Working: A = 0.11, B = 0.217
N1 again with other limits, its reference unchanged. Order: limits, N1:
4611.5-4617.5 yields 1.2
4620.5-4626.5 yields 1.7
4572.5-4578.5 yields 2.3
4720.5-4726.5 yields 3.9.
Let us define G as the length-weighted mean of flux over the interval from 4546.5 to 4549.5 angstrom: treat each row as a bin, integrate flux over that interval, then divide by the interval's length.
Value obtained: 4.36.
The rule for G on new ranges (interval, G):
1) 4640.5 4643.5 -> 5.02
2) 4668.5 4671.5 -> 3.84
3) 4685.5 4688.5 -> 4.90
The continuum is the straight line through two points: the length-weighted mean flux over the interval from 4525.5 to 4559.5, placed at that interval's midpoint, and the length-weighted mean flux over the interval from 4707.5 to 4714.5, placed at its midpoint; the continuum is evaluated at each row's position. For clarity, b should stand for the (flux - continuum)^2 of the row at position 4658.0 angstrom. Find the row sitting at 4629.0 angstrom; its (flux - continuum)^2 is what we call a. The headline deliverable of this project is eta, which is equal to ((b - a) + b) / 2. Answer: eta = 0.19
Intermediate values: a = 0.70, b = 0.537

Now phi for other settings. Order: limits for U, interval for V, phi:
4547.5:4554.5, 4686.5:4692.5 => 2.25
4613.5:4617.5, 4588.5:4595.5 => 1.49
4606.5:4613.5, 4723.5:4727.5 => 0.84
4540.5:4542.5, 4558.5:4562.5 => 1.53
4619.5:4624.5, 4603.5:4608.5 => 0.40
